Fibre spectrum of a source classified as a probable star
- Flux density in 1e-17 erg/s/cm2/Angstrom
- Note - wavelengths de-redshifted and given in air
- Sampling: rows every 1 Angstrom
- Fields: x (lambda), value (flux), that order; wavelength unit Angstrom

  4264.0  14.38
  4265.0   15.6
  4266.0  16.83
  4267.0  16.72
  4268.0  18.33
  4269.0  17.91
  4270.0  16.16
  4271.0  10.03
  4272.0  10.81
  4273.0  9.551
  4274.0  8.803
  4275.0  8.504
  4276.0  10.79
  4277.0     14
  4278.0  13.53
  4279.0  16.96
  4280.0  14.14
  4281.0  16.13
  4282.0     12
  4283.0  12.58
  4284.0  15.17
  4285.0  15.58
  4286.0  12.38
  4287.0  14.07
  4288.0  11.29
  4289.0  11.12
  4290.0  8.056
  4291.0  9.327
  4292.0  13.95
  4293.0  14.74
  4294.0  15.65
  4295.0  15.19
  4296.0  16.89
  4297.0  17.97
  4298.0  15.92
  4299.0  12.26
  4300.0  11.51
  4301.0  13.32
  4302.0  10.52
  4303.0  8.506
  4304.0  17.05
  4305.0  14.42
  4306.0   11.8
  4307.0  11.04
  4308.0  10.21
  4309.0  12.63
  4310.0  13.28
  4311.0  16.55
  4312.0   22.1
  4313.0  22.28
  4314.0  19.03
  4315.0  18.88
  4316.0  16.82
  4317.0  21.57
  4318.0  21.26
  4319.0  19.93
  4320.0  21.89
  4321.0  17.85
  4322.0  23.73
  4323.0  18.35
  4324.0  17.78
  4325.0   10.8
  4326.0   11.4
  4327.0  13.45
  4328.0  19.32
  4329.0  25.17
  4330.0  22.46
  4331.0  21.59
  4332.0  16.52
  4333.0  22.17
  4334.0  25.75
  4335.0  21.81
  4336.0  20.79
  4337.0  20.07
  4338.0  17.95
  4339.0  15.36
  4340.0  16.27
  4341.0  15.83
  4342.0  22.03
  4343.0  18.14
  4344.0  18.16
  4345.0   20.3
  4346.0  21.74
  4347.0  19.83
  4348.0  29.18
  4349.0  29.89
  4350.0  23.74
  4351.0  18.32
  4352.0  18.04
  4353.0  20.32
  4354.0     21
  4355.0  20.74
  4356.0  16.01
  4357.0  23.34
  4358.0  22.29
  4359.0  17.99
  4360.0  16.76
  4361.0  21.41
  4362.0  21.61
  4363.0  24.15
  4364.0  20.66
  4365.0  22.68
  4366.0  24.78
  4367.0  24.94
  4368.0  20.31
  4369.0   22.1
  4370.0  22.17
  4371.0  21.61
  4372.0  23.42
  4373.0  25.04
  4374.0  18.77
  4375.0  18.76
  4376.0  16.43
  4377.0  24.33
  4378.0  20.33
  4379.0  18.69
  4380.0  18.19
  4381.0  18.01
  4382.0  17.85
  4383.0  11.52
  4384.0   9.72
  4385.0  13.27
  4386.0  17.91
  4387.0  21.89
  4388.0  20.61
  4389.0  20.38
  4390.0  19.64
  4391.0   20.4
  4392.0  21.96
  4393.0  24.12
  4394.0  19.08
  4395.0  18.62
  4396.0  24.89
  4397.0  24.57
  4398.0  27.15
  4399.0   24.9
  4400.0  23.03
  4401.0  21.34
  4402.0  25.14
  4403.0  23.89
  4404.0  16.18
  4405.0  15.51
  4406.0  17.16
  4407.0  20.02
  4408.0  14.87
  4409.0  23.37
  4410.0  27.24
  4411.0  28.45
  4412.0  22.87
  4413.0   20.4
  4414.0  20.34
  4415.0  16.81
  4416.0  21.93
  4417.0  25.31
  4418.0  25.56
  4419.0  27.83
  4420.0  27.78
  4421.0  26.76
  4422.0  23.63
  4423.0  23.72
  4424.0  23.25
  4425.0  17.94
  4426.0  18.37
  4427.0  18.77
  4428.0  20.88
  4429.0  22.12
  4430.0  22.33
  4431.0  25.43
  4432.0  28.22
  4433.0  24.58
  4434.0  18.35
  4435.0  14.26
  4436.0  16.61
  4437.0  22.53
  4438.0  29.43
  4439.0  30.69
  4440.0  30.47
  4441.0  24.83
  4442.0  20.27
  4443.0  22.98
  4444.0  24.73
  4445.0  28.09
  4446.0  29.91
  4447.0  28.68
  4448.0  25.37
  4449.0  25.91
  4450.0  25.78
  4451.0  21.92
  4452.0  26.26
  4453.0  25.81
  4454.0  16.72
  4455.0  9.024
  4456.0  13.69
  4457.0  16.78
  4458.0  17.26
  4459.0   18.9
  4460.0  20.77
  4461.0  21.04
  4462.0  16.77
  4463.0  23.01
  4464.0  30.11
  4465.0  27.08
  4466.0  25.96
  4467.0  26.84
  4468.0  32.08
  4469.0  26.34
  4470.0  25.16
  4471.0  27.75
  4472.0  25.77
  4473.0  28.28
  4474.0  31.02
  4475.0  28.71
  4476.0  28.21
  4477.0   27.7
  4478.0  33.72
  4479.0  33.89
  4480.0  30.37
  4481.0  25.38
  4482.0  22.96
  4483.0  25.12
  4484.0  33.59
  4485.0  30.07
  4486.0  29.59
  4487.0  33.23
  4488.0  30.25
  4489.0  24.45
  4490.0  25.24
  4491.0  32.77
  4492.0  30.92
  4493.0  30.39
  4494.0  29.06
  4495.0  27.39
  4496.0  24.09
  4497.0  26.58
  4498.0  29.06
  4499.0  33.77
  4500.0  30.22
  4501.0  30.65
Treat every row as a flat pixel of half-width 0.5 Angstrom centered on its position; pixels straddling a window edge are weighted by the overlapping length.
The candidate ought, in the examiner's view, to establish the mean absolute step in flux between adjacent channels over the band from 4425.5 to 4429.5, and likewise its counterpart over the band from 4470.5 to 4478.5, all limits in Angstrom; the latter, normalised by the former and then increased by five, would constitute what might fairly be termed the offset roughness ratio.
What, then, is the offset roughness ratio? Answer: 6.9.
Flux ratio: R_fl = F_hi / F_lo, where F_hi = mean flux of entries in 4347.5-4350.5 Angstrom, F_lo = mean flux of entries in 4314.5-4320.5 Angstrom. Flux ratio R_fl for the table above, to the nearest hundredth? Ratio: 1.38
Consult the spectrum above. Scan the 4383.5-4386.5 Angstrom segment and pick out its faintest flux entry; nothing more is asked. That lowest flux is 9.72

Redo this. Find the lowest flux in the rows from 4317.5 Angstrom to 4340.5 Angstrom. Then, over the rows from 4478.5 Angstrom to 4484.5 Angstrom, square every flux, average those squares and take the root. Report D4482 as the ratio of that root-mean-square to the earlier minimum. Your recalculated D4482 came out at 2.67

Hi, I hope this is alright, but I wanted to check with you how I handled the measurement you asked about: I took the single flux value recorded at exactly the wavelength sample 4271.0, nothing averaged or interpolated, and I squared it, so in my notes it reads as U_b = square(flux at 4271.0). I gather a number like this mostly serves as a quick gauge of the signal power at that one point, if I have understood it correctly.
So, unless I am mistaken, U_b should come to 101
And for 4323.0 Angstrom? 337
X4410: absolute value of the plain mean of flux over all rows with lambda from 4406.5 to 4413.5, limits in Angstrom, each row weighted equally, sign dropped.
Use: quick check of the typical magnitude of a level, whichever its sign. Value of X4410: 22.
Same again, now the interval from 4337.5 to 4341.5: 16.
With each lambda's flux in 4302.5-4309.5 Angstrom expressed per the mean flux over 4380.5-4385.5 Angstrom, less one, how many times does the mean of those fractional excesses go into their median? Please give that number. 1.24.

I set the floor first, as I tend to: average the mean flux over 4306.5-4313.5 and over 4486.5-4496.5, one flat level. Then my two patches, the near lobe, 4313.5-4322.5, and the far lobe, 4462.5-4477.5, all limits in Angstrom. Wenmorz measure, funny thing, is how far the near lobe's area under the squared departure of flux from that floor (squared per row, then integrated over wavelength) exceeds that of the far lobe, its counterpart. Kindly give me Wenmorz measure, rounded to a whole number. -453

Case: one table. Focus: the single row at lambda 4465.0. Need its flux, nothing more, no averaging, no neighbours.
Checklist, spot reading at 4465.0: 27.08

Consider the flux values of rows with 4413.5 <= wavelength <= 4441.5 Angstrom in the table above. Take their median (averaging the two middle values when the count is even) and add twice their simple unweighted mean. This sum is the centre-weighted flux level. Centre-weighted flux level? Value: 70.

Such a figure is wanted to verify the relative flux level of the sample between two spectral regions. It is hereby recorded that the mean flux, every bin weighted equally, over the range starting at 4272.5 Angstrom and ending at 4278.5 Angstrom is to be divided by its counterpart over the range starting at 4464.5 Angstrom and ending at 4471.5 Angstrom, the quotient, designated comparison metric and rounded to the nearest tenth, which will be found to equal 0.4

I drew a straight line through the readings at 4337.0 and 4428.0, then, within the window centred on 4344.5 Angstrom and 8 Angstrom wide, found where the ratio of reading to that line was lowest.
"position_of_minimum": 4341.0 Angstrom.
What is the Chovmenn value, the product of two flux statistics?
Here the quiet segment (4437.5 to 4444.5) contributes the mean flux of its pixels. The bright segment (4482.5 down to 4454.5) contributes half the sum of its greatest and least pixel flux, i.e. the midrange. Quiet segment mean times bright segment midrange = 562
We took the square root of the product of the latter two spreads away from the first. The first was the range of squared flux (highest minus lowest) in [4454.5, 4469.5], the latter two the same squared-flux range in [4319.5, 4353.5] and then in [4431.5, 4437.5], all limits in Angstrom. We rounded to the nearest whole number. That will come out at 269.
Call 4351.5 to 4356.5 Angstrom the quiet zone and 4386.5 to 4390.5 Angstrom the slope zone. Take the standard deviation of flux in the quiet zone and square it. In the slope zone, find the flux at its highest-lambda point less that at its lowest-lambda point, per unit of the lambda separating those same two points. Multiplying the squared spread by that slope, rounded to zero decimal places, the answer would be -3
